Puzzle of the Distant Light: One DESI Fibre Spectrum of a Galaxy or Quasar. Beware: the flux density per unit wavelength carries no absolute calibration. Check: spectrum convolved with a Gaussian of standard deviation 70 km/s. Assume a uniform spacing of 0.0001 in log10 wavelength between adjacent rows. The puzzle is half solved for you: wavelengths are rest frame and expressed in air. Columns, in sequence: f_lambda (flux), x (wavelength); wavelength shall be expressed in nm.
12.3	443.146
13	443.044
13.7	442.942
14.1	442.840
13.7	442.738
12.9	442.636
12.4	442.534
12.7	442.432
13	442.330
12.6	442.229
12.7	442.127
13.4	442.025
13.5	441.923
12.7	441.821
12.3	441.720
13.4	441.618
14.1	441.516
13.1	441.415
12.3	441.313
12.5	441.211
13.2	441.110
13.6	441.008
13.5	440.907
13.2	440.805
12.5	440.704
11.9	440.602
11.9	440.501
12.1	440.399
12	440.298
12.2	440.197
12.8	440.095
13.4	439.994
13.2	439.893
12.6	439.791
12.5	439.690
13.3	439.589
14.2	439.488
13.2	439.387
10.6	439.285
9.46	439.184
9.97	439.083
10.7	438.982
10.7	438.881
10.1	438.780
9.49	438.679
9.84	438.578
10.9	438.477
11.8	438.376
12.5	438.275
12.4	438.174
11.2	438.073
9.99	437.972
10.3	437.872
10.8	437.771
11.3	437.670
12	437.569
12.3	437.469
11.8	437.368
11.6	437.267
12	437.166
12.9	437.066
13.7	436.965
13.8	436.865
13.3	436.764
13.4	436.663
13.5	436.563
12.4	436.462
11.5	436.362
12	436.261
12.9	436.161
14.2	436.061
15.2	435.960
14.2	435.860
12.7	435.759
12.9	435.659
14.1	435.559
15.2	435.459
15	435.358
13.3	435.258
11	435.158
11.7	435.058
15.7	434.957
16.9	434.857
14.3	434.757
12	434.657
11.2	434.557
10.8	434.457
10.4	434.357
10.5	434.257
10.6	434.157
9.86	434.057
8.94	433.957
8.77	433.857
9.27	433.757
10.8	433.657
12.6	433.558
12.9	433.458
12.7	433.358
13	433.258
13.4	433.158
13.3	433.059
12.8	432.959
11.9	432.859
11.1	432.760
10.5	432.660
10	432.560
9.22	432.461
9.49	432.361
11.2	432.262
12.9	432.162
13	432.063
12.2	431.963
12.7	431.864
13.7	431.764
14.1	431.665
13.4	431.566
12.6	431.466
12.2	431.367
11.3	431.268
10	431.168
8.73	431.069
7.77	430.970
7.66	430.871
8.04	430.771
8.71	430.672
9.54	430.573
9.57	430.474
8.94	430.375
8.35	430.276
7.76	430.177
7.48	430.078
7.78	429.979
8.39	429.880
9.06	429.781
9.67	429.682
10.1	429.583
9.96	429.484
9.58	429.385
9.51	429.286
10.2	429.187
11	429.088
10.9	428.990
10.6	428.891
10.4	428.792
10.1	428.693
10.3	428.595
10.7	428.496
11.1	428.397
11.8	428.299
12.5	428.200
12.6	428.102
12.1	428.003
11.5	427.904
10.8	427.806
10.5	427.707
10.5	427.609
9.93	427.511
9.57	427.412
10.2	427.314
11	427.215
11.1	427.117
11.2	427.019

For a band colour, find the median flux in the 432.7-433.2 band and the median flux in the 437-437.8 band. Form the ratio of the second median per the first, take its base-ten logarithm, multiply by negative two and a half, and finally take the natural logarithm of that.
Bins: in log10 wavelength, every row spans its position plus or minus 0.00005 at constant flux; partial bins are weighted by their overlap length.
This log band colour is -2.5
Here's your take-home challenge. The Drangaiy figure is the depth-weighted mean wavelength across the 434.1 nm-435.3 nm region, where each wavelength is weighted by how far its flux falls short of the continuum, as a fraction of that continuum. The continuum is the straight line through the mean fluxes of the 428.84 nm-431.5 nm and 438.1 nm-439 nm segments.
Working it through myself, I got 434.87 nm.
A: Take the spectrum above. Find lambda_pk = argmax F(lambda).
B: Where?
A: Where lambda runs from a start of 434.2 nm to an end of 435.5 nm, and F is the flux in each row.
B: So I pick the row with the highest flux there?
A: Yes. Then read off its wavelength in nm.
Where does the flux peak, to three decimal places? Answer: 434.857 nm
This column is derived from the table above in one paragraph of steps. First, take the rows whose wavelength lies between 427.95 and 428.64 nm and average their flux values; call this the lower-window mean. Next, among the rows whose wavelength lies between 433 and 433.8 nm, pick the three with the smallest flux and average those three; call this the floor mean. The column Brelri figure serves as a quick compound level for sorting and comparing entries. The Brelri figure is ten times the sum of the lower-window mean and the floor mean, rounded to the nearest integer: 225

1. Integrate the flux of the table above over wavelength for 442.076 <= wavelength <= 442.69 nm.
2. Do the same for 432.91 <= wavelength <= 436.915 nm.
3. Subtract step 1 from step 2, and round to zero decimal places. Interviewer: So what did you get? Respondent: 43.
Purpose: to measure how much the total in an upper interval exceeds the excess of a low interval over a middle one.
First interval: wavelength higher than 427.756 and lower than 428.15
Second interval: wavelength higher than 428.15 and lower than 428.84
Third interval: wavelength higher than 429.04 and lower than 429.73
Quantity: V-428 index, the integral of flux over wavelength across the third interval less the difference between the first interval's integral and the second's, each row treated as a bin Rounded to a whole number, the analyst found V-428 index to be 10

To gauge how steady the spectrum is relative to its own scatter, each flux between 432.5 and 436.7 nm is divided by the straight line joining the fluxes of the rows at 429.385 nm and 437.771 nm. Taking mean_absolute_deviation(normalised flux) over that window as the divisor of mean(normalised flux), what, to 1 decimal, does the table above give 8.4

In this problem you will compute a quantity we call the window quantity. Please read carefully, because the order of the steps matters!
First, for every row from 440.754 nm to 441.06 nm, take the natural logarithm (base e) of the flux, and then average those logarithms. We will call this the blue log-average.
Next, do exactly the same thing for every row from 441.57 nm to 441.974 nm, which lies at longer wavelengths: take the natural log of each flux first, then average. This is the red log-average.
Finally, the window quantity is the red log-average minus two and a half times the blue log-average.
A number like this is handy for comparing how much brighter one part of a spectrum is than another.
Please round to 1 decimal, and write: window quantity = -3.9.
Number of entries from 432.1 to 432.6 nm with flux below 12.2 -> 4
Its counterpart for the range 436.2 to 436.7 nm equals 2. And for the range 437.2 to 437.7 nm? 4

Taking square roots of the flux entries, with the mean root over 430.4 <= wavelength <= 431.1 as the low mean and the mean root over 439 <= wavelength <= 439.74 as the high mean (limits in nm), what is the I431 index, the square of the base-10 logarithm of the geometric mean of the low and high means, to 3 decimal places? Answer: 0.251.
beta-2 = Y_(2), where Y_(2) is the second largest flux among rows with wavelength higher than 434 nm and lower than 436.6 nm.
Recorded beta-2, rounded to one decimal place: 15.7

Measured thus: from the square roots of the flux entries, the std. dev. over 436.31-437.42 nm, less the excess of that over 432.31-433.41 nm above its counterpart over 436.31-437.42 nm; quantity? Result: 0.01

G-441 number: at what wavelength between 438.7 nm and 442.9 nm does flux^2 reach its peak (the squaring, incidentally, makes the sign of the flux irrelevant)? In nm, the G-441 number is 439.488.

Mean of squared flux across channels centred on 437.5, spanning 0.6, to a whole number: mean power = 136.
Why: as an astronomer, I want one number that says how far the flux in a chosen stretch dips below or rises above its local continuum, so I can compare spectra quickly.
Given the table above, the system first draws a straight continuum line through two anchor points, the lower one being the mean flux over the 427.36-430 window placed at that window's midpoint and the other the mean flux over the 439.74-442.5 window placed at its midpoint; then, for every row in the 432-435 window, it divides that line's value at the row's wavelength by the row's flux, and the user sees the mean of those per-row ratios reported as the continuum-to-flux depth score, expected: 1.00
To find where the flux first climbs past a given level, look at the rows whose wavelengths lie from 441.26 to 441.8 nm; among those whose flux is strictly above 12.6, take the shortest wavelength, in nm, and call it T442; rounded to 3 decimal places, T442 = 441.415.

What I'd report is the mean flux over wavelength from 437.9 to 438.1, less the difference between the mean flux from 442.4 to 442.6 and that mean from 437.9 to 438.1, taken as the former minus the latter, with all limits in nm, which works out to 9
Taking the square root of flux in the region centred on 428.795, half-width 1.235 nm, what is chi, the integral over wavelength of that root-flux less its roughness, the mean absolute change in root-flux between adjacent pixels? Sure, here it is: 7.91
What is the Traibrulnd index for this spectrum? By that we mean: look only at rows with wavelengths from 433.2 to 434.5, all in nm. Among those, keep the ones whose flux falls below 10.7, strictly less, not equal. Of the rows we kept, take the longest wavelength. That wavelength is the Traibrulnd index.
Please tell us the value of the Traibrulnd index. 434.357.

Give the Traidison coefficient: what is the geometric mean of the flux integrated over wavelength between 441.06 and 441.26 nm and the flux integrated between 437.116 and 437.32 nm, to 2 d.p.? 2.49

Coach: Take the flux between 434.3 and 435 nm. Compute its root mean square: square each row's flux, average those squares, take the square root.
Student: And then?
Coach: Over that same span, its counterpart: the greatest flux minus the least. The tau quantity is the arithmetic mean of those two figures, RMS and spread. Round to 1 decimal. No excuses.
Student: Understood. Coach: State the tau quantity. 9.9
